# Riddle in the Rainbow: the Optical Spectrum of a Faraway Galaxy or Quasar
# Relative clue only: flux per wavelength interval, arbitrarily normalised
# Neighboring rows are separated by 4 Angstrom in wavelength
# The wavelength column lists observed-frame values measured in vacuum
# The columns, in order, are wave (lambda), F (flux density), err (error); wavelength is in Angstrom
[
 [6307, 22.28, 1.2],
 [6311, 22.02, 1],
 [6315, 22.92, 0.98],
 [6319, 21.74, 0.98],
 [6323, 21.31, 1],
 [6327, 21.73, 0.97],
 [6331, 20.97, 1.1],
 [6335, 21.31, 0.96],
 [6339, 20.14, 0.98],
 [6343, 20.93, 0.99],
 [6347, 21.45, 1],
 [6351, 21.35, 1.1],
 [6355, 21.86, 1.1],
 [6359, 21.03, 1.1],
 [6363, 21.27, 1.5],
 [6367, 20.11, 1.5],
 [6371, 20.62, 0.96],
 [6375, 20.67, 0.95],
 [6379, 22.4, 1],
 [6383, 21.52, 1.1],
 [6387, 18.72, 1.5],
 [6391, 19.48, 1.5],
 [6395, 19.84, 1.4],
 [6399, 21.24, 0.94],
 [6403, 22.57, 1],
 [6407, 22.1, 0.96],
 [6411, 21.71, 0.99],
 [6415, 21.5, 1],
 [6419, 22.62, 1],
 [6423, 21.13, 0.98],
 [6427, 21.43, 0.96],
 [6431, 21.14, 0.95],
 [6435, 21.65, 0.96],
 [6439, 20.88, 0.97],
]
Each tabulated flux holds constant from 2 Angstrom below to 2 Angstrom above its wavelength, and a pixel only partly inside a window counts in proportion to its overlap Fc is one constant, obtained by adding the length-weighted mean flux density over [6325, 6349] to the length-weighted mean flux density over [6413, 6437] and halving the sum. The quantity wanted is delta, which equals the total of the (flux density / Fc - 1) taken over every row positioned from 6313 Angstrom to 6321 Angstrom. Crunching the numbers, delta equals 0.09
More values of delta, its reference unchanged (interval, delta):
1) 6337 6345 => -0.07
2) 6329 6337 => -0.02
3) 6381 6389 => -0.11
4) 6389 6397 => -0.16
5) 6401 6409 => 0.09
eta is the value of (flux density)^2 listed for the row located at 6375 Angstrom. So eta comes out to 427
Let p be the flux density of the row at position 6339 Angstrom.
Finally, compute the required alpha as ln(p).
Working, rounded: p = 20.14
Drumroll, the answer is 3.00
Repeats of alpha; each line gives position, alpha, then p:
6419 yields 3.12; 22.62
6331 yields 3.04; 20.97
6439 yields 3.04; 20.88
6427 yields 3.06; 21.43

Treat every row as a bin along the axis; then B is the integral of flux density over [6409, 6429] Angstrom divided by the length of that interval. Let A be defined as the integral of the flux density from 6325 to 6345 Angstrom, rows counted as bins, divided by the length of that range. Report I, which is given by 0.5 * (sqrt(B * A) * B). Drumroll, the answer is 231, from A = 21.0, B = 21.7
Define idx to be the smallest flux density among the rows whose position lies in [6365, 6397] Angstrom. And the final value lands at 18.72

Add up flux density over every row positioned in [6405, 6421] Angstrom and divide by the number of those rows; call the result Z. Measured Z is 22.0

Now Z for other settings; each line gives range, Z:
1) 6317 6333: 21.4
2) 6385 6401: 19.8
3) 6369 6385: 21.3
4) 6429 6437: 21.4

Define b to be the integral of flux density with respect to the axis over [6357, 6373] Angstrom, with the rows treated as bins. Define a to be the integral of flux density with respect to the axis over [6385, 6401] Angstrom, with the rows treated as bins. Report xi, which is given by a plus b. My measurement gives 649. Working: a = 317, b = 332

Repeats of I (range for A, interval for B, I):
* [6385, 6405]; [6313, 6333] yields 229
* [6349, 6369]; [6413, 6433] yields 230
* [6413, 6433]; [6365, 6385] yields 224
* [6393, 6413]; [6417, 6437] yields 233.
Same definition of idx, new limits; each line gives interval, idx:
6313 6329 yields 21.31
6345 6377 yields 20.11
